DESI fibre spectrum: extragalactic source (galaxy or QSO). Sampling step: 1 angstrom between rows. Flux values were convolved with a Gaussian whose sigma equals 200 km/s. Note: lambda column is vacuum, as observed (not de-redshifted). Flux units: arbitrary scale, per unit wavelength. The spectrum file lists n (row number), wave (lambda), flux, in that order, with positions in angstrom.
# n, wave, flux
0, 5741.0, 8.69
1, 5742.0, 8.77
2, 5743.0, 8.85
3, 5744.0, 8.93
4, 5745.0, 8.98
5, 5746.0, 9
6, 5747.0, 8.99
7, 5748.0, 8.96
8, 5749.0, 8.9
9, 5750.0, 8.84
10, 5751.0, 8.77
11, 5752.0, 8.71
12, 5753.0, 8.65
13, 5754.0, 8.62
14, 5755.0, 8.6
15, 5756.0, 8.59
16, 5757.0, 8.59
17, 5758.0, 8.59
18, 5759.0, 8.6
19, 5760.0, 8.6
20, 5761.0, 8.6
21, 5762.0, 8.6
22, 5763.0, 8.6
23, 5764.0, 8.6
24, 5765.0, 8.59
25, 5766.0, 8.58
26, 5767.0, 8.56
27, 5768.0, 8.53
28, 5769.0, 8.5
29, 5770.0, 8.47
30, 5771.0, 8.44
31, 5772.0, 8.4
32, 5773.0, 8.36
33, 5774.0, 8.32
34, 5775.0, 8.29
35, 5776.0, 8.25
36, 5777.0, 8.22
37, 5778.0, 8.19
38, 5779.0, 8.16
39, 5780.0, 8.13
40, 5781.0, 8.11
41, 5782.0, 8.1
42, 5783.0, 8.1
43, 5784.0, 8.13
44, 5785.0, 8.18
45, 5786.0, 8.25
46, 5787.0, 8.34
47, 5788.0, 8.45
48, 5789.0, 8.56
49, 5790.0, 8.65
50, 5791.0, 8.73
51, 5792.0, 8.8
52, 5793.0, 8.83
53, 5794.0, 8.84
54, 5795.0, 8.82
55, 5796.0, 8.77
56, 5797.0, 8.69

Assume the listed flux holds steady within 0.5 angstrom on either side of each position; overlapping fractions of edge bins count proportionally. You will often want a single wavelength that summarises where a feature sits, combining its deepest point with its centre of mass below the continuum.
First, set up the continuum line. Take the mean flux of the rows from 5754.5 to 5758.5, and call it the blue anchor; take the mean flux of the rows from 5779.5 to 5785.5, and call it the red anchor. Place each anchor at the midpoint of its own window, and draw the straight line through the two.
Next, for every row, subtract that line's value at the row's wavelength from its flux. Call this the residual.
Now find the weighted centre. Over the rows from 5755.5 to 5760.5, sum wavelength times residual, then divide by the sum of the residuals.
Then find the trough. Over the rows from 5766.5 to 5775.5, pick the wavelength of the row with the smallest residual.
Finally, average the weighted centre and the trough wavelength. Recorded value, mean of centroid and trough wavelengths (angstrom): 5767.2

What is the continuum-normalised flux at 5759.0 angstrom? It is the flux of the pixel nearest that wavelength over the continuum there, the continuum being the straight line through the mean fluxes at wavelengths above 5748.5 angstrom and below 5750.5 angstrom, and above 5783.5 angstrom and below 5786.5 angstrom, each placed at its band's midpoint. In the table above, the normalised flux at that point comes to 0.990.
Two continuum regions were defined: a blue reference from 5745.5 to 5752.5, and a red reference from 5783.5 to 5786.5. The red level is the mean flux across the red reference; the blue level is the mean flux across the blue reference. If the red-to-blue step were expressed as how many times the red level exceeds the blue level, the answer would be 0.92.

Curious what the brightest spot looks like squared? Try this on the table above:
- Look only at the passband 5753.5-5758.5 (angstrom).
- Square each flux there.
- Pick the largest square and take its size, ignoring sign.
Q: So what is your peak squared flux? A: 74.3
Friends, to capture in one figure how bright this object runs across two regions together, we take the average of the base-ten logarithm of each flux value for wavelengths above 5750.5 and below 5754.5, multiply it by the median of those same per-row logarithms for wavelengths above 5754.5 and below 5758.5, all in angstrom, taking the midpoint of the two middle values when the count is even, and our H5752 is 0.877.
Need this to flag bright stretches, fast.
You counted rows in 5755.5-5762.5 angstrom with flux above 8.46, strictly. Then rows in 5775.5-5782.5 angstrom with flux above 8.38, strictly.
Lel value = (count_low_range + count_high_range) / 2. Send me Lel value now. 3.5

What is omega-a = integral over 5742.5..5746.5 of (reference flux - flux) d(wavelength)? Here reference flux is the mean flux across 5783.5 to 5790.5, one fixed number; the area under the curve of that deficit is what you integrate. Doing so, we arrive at -2.3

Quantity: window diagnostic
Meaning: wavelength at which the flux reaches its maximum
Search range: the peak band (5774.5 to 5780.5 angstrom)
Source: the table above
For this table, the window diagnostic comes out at 5775.0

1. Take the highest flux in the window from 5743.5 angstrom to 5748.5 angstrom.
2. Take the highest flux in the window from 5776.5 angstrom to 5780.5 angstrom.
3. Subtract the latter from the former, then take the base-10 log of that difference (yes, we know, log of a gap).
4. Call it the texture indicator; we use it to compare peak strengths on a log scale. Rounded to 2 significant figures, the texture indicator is -0.11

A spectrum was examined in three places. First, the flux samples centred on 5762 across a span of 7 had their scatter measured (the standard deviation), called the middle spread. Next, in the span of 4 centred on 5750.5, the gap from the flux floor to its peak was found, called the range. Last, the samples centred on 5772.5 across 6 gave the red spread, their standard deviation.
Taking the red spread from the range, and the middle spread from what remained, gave 0.12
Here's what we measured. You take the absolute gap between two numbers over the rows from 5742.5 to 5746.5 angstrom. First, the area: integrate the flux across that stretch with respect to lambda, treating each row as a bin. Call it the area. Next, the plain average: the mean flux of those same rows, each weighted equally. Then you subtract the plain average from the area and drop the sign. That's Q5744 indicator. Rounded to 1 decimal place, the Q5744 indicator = 26.8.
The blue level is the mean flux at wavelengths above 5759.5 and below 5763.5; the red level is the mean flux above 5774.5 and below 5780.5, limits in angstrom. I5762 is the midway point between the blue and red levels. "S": 8.40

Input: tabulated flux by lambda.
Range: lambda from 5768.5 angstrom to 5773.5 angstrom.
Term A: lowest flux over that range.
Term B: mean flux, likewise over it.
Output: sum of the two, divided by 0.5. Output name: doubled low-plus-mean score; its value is 33.6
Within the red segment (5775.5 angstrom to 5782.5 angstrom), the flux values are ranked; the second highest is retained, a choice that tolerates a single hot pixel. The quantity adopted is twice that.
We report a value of 16.4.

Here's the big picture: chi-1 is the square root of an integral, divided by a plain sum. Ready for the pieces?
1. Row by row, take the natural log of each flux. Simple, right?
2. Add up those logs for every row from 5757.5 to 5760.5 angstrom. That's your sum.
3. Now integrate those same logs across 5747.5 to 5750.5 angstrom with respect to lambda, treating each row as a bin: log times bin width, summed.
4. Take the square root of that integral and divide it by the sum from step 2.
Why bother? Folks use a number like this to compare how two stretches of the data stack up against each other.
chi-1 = 0.397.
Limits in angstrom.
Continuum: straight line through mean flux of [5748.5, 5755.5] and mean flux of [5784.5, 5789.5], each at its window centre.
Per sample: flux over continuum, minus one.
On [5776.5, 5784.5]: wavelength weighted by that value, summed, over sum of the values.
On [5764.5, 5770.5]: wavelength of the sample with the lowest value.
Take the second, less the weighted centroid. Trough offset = -10.6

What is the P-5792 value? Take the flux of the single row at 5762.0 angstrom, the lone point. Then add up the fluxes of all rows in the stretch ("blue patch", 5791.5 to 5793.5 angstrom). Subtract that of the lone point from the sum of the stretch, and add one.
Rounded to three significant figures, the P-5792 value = 10.0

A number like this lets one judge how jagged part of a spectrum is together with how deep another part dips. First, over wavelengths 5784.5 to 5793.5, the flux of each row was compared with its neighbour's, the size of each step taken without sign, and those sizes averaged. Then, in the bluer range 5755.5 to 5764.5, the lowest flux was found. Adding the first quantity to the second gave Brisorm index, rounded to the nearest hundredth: 8.67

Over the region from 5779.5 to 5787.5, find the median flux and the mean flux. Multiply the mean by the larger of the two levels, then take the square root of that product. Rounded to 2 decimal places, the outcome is 8.17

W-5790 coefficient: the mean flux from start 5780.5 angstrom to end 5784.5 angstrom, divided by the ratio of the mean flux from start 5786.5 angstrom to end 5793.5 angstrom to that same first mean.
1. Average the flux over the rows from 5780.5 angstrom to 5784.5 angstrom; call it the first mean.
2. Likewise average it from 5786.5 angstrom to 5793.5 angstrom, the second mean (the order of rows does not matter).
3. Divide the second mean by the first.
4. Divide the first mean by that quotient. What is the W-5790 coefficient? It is 7.6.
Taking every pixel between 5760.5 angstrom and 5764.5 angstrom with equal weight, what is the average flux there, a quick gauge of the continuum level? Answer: 8.60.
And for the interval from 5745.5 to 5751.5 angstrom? 8.91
